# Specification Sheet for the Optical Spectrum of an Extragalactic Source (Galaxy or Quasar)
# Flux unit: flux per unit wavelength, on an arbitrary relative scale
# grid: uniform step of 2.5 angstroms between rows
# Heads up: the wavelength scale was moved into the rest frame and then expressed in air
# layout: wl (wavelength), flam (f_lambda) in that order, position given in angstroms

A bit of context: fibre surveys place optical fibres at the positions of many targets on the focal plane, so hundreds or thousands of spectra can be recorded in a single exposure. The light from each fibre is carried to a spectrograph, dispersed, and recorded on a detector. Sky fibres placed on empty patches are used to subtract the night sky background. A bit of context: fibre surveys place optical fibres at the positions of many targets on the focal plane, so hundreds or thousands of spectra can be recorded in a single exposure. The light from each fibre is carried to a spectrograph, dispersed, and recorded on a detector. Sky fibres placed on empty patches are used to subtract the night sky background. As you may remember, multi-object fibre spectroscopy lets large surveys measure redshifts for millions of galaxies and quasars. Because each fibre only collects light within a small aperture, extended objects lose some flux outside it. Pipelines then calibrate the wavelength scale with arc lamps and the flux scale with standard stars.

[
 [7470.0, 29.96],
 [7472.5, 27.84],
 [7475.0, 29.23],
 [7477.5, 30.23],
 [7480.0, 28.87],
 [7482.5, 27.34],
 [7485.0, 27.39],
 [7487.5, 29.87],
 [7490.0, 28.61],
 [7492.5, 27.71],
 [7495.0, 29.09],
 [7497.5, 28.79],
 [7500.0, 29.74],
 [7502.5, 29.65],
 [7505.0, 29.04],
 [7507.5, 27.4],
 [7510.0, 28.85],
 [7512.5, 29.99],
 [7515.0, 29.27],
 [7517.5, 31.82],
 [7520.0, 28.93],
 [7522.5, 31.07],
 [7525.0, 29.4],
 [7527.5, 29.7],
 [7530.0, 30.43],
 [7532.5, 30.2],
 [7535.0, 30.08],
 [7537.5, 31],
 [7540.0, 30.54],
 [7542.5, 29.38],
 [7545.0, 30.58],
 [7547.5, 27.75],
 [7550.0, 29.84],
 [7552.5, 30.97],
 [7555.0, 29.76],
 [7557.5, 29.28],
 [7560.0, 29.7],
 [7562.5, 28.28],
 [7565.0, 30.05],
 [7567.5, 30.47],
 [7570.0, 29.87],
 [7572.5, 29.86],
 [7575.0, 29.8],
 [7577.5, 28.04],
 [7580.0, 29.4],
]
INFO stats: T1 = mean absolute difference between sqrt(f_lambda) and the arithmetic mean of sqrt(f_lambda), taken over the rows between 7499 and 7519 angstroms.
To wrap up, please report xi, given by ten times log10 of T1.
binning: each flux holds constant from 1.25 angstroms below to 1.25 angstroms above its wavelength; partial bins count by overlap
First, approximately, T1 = 0.076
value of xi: -11.2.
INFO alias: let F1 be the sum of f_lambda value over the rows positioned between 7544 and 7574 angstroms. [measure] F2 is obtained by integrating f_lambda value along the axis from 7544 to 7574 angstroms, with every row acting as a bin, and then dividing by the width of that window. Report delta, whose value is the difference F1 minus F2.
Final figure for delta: 327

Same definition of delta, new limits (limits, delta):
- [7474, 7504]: 318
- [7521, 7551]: 330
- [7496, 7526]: 324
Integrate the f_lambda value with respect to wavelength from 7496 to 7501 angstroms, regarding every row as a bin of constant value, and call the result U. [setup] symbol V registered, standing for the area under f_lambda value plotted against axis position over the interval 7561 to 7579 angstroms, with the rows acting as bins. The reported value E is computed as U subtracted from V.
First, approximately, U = 146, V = 531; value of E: 385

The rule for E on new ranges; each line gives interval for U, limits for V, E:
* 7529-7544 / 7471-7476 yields -311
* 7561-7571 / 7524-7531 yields -88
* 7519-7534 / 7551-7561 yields -150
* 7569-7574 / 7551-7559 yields 91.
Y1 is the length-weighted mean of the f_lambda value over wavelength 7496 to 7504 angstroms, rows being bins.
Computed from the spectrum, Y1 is 29.4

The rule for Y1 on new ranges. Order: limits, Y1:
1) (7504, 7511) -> 28.4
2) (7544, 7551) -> 29.3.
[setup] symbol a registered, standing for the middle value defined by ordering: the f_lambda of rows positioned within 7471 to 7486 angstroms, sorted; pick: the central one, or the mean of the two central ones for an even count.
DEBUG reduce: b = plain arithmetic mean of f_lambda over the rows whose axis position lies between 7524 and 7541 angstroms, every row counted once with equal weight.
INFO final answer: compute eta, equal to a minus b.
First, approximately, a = 28.4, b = 30.2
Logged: -1.8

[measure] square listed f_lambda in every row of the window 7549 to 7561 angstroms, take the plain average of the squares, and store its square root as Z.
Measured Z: 29.9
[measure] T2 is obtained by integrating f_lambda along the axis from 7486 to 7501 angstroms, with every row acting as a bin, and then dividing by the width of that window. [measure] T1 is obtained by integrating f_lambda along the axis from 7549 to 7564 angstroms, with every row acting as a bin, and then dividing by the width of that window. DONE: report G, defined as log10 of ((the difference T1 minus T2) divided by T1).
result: -1.62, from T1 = 29.6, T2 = 28.9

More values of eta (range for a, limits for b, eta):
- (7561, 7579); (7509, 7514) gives 0.4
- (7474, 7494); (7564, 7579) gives -0.9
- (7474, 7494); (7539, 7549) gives -0.8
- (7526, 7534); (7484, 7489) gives 1.6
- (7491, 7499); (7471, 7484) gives 0.1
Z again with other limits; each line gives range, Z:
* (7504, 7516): 28.9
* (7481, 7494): 28.2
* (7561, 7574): 29.7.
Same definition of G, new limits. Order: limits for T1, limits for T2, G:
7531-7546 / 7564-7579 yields -1.69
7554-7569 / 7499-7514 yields -1.78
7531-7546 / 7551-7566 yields -1.69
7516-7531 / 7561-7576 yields -1.79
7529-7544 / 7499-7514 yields -1.41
